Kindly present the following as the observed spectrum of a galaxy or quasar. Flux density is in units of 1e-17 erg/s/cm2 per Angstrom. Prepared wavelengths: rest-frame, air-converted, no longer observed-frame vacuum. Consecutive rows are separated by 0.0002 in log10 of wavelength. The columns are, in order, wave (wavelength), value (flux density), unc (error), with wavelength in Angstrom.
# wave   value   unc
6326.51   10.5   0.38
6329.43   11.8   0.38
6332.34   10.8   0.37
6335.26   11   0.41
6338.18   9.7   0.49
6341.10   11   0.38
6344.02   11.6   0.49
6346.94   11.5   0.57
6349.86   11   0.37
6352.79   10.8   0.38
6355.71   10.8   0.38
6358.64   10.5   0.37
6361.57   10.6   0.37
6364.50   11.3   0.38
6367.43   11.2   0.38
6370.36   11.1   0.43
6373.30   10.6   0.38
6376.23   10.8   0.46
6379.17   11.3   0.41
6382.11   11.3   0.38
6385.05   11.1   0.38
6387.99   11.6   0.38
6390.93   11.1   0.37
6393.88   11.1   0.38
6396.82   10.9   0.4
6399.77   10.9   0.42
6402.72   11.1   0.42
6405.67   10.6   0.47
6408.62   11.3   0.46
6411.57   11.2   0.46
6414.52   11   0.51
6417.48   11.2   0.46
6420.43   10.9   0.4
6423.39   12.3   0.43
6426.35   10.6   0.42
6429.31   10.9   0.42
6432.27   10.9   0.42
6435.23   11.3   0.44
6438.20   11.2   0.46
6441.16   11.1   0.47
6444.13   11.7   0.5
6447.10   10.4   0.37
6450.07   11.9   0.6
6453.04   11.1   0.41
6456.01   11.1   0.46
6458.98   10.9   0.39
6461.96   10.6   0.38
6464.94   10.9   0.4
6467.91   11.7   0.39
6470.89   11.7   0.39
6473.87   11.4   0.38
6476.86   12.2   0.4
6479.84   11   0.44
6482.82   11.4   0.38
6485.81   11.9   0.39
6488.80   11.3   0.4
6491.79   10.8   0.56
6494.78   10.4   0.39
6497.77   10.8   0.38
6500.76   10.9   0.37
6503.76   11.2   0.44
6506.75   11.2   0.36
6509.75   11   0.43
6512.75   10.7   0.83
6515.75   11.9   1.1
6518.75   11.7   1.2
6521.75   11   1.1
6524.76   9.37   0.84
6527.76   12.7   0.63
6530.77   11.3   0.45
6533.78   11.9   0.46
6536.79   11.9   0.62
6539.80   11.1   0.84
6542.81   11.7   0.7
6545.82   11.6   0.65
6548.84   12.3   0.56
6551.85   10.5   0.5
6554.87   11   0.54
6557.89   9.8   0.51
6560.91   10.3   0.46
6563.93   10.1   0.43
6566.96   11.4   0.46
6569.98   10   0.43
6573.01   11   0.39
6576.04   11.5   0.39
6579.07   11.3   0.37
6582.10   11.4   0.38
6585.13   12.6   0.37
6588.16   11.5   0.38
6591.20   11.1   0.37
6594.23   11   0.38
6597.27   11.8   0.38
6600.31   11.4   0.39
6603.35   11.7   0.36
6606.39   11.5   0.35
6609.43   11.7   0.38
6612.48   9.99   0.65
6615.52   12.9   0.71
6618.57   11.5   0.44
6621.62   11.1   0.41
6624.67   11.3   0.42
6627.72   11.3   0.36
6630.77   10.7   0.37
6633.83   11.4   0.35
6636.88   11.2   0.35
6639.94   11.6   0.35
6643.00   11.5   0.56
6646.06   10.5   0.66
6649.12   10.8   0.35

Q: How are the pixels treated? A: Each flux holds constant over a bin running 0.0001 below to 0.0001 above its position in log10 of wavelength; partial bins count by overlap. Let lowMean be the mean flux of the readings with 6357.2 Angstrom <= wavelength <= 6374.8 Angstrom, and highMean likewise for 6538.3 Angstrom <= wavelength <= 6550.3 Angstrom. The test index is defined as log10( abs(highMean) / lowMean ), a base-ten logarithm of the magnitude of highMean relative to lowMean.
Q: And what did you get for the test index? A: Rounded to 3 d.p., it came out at 0.030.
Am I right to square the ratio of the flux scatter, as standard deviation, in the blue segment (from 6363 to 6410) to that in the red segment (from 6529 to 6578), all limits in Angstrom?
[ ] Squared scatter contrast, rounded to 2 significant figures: 0.13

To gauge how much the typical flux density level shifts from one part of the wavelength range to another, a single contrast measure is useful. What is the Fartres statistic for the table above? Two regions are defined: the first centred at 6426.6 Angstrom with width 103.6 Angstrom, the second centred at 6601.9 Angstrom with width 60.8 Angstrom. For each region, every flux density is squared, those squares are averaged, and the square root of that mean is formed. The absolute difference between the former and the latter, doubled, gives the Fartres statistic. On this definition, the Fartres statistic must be 0.5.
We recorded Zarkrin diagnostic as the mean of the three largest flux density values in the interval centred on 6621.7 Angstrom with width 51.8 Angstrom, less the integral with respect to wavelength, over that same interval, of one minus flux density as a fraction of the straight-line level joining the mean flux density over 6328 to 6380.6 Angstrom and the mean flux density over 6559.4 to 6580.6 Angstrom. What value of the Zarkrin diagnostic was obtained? 15.0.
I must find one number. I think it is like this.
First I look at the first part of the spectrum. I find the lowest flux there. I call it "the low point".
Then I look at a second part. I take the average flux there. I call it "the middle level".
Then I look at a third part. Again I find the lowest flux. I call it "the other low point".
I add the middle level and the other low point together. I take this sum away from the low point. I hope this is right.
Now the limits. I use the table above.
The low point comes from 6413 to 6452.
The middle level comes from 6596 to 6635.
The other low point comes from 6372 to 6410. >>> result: -11.6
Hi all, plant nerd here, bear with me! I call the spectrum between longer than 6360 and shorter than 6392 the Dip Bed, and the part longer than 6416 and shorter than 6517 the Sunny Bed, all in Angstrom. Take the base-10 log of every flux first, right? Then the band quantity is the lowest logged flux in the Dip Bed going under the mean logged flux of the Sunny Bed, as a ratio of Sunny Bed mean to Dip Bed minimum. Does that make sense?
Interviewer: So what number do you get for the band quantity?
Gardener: 1.023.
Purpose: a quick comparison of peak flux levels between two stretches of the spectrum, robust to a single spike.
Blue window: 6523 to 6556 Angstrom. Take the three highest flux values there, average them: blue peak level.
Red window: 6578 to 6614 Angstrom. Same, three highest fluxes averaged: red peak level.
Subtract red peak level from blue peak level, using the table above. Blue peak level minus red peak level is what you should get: 0.3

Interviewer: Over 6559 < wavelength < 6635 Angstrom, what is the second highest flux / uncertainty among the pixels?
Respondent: 32.9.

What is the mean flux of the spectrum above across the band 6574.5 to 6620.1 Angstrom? 11.5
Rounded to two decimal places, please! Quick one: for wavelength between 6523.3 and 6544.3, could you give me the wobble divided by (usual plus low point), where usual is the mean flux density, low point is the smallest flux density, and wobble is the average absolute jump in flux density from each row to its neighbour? 0.05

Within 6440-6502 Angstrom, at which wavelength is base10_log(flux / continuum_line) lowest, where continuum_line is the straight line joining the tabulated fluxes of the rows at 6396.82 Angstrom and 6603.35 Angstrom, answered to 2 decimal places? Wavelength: 6494.78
